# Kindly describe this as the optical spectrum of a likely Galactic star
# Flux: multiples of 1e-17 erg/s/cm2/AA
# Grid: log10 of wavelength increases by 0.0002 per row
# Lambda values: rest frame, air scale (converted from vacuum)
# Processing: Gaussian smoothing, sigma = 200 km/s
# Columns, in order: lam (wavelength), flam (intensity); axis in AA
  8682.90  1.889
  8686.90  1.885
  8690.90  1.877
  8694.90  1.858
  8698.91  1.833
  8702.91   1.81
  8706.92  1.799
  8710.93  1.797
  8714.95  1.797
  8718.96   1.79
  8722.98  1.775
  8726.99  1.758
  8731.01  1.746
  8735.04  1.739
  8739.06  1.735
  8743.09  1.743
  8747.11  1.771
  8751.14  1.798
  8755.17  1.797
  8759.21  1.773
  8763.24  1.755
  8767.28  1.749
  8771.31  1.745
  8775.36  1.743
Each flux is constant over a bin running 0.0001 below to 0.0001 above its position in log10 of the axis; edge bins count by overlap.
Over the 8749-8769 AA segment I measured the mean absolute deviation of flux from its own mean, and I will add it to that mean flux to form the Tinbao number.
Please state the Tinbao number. 1.79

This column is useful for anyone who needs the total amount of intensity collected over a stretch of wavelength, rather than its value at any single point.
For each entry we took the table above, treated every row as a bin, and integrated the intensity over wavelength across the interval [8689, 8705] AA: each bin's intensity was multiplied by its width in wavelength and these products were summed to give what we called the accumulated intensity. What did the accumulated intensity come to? 29.5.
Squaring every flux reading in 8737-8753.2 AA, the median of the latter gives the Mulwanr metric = 3.09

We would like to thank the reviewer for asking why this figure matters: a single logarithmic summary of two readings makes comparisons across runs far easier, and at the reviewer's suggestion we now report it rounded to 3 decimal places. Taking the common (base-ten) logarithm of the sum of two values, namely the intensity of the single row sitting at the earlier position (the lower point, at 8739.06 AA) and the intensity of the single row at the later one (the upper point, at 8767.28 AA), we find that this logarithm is 0.542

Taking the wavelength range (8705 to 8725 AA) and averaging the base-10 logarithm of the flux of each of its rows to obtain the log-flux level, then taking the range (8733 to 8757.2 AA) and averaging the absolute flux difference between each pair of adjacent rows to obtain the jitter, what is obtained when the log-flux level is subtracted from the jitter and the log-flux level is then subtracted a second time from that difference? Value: -0.49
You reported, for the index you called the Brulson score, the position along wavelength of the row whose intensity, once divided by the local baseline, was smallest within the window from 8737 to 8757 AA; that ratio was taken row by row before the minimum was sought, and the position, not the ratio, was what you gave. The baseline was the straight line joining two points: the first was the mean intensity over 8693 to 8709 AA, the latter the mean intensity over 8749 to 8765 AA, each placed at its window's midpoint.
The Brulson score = 8739.06 AA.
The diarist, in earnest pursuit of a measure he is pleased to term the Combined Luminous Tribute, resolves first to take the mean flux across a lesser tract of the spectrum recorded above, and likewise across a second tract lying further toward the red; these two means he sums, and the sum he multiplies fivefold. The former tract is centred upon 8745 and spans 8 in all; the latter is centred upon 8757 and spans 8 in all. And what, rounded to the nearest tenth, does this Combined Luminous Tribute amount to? 17.7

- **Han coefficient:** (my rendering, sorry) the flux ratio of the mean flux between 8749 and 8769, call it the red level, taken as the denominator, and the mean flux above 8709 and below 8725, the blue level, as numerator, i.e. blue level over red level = 1.009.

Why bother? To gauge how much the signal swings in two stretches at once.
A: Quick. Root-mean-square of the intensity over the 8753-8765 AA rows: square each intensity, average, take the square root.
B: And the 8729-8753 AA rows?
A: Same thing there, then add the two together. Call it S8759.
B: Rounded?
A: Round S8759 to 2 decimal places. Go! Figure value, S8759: 3.53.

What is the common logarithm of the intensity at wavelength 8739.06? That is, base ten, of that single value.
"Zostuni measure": 0.239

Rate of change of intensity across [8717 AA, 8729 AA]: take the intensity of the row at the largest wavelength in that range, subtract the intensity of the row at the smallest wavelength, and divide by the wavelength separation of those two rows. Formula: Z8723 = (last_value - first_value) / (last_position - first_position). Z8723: -0.004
